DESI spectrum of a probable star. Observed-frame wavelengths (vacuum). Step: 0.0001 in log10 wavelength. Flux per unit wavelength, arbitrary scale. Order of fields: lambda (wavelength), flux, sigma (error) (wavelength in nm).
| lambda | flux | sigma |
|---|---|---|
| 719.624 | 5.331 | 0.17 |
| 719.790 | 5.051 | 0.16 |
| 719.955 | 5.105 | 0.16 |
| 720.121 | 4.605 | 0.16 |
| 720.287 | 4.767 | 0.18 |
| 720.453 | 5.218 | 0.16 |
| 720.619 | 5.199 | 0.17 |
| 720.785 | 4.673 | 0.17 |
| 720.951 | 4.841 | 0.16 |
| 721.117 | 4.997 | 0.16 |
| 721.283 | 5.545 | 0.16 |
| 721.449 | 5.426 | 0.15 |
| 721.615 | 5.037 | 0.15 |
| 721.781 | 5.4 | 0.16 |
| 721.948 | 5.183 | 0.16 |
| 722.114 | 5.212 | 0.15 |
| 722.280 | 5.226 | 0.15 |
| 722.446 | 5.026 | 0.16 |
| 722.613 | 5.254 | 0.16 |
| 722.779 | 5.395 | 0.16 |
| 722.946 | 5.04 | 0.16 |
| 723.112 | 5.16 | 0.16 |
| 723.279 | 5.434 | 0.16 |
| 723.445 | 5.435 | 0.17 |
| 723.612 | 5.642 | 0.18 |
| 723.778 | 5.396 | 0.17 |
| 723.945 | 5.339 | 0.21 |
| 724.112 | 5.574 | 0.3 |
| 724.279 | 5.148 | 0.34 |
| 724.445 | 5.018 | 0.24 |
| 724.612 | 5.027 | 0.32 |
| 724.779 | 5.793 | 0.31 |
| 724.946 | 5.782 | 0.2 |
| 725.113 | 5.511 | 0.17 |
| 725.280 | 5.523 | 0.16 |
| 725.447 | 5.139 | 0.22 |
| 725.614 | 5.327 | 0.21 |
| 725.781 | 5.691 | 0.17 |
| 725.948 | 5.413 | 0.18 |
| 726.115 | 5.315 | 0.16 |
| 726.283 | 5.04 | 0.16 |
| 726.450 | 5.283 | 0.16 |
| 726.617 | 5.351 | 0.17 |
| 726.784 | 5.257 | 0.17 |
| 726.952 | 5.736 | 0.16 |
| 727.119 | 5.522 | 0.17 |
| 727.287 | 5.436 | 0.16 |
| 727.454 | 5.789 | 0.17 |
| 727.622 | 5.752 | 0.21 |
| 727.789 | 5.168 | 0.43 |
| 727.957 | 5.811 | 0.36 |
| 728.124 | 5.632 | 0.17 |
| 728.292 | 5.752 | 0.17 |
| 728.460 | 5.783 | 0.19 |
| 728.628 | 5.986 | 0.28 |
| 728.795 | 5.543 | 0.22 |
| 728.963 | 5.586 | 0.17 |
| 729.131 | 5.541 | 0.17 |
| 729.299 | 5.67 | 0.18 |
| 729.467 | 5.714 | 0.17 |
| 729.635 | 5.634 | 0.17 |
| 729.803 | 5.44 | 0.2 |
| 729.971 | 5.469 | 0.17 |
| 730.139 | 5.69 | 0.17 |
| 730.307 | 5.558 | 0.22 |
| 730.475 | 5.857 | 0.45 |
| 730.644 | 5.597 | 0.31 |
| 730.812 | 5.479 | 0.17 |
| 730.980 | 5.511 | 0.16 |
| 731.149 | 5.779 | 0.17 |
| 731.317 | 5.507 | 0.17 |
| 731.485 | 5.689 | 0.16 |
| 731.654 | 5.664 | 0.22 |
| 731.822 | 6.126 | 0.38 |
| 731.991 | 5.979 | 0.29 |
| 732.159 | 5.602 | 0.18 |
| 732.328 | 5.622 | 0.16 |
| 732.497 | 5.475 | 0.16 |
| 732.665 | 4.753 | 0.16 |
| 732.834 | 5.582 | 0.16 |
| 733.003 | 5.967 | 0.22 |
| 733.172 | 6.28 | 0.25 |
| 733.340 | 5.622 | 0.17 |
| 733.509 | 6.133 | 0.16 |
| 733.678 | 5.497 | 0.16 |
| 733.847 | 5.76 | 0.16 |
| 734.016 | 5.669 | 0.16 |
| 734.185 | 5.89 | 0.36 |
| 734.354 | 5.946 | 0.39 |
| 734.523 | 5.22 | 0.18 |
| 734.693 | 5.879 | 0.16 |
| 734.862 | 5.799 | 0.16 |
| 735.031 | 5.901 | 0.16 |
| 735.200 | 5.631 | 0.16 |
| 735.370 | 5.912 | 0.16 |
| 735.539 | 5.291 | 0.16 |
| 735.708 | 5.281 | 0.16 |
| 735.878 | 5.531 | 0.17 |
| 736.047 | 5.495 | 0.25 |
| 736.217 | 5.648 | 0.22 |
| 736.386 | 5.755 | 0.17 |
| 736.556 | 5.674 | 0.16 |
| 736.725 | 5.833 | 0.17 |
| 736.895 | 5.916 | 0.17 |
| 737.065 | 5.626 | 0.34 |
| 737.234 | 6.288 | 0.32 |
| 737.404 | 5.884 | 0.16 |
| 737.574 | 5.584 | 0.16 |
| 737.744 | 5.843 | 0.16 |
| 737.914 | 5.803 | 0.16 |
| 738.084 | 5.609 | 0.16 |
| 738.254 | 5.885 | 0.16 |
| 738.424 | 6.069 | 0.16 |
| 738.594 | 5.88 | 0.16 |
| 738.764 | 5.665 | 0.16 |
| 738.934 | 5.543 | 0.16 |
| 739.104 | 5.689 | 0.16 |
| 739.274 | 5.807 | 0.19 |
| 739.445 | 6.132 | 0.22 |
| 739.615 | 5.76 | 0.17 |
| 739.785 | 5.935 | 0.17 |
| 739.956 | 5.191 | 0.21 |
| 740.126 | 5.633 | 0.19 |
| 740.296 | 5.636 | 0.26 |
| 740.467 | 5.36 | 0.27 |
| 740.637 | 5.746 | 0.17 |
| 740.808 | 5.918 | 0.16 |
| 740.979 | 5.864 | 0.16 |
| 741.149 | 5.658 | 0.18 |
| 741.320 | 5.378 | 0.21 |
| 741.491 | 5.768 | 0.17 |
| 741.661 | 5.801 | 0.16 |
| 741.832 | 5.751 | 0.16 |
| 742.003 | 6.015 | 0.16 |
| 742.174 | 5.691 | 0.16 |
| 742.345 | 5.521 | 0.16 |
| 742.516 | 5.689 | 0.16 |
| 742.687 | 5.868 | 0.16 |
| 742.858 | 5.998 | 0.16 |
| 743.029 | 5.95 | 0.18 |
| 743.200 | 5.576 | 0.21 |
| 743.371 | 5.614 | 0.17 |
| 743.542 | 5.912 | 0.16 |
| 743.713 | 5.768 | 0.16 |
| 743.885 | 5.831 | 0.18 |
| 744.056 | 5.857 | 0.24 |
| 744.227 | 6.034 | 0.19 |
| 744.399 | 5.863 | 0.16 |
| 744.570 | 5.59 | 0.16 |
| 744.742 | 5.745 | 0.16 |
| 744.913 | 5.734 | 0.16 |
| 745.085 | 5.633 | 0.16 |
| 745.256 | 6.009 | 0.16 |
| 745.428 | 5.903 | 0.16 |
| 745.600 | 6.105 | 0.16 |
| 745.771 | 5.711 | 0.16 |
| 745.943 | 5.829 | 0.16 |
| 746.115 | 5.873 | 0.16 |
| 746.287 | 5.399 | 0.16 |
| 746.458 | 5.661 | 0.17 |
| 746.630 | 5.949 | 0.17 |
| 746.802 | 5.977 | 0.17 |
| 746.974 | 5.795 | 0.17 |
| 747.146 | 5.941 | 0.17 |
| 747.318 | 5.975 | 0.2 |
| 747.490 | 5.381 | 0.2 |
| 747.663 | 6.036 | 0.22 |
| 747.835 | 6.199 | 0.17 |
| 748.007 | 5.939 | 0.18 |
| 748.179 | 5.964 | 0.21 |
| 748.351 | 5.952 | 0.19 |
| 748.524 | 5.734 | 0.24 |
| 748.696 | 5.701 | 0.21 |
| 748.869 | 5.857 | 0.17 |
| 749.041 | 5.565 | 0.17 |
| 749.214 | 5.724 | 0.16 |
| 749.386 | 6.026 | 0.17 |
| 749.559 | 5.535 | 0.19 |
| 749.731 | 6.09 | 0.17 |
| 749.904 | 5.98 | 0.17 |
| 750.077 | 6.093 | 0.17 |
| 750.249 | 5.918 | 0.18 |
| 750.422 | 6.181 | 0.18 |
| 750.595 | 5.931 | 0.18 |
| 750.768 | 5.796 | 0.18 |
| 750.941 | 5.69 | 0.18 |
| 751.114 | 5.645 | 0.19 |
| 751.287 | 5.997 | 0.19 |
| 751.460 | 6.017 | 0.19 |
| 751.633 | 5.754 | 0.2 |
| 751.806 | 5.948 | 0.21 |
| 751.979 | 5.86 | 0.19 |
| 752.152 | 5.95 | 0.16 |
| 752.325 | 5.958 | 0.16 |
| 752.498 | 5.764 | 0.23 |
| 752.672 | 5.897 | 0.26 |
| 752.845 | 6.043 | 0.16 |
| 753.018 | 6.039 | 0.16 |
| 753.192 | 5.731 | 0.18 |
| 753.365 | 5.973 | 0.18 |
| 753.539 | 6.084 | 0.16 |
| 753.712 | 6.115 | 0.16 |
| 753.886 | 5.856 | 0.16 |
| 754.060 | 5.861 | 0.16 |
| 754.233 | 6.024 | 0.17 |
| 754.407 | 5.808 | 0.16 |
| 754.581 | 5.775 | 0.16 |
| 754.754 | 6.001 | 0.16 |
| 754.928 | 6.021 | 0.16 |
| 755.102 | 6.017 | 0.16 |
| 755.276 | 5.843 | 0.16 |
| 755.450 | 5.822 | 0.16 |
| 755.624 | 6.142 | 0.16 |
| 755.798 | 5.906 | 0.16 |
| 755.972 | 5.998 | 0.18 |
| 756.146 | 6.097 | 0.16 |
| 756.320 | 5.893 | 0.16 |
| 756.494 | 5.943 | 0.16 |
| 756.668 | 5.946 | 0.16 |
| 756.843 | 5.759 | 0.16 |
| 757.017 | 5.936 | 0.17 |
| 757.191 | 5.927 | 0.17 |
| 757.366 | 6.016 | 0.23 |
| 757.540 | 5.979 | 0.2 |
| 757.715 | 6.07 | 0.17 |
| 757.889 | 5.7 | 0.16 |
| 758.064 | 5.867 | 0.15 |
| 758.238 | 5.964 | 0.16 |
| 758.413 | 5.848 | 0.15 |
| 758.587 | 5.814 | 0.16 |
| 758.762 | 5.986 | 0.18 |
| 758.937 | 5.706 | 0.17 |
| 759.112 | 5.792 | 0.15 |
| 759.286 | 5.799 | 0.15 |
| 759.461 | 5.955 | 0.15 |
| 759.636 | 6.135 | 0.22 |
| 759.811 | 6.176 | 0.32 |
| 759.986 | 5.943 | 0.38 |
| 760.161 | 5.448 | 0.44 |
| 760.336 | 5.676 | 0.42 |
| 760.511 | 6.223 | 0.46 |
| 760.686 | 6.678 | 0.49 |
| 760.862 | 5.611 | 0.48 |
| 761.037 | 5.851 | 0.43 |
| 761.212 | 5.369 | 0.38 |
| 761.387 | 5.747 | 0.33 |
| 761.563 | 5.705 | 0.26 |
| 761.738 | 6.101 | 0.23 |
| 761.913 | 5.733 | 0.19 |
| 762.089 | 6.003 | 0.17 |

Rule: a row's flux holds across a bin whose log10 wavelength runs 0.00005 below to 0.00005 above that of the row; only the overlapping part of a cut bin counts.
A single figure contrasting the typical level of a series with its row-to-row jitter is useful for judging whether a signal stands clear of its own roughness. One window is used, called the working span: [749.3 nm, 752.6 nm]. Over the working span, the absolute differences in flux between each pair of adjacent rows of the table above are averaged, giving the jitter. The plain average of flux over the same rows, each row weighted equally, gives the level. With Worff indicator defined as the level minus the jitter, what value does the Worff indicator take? 5.71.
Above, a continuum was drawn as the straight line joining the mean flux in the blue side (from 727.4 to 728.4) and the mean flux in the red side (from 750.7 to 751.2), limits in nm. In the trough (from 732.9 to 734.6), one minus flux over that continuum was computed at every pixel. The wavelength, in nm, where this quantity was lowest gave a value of 733.172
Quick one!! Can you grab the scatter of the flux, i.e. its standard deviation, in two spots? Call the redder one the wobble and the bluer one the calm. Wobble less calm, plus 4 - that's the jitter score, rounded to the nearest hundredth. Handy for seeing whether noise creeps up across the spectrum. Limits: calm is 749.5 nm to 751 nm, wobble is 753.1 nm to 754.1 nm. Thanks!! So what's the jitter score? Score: 3.94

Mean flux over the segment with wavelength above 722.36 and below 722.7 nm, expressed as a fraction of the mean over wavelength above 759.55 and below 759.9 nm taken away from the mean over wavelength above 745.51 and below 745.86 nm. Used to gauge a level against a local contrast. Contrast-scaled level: -21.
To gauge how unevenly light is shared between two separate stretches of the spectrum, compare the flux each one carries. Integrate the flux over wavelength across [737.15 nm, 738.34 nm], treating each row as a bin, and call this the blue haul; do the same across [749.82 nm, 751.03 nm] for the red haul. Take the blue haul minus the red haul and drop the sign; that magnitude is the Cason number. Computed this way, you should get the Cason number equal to 0.24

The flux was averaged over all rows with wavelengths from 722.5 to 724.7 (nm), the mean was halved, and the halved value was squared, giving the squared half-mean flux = 7.01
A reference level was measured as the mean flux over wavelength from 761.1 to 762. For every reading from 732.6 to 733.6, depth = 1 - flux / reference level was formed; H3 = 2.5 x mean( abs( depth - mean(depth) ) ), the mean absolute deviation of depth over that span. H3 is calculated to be 0.18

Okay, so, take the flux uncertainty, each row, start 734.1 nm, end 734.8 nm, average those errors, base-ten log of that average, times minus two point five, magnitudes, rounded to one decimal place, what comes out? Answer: 1.4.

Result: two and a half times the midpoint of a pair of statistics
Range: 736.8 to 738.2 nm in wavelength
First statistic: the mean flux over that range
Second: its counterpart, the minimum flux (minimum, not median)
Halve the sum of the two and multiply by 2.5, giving 14.3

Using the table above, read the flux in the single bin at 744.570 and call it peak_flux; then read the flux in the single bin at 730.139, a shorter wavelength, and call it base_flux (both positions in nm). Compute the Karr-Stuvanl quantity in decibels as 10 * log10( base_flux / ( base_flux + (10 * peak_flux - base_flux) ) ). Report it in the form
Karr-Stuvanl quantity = -9.9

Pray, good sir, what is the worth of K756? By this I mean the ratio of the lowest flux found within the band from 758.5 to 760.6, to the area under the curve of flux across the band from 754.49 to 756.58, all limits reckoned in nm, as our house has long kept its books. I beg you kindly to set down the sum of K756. 0.438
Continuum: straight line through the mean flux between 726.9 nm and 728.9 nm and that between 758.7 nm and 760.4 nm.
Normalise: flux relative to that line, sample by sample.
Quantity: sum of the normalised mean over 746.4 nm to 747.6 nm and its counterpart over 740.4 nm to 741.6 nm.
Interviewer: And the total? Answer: 1.99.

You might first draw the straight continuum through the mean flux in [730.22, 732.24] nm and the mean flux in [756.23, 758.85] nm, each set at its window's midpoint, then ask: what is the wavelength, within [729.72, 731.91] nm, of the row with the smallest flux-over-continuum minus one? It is 729.803 nm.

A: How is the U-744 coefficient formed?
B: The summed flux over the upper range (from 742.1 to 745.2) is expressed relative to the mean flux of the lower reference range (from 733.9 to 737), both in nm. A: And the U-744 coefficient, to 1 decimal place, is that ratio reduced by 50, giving -31.7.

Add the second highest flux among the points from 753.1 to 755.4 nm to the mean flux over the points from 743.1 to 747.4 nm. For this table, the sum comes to 11.90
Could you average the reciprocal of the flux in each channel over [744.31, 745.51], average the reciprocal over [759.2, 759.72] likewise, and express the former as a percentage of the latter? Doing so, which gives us 103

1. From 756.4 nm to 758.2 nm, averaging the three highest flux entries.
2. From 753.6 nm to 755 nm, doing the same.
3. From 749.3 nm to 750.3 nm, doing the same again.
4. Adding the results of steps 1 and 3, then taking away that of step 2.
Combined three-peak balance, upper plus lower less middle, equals 6.0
